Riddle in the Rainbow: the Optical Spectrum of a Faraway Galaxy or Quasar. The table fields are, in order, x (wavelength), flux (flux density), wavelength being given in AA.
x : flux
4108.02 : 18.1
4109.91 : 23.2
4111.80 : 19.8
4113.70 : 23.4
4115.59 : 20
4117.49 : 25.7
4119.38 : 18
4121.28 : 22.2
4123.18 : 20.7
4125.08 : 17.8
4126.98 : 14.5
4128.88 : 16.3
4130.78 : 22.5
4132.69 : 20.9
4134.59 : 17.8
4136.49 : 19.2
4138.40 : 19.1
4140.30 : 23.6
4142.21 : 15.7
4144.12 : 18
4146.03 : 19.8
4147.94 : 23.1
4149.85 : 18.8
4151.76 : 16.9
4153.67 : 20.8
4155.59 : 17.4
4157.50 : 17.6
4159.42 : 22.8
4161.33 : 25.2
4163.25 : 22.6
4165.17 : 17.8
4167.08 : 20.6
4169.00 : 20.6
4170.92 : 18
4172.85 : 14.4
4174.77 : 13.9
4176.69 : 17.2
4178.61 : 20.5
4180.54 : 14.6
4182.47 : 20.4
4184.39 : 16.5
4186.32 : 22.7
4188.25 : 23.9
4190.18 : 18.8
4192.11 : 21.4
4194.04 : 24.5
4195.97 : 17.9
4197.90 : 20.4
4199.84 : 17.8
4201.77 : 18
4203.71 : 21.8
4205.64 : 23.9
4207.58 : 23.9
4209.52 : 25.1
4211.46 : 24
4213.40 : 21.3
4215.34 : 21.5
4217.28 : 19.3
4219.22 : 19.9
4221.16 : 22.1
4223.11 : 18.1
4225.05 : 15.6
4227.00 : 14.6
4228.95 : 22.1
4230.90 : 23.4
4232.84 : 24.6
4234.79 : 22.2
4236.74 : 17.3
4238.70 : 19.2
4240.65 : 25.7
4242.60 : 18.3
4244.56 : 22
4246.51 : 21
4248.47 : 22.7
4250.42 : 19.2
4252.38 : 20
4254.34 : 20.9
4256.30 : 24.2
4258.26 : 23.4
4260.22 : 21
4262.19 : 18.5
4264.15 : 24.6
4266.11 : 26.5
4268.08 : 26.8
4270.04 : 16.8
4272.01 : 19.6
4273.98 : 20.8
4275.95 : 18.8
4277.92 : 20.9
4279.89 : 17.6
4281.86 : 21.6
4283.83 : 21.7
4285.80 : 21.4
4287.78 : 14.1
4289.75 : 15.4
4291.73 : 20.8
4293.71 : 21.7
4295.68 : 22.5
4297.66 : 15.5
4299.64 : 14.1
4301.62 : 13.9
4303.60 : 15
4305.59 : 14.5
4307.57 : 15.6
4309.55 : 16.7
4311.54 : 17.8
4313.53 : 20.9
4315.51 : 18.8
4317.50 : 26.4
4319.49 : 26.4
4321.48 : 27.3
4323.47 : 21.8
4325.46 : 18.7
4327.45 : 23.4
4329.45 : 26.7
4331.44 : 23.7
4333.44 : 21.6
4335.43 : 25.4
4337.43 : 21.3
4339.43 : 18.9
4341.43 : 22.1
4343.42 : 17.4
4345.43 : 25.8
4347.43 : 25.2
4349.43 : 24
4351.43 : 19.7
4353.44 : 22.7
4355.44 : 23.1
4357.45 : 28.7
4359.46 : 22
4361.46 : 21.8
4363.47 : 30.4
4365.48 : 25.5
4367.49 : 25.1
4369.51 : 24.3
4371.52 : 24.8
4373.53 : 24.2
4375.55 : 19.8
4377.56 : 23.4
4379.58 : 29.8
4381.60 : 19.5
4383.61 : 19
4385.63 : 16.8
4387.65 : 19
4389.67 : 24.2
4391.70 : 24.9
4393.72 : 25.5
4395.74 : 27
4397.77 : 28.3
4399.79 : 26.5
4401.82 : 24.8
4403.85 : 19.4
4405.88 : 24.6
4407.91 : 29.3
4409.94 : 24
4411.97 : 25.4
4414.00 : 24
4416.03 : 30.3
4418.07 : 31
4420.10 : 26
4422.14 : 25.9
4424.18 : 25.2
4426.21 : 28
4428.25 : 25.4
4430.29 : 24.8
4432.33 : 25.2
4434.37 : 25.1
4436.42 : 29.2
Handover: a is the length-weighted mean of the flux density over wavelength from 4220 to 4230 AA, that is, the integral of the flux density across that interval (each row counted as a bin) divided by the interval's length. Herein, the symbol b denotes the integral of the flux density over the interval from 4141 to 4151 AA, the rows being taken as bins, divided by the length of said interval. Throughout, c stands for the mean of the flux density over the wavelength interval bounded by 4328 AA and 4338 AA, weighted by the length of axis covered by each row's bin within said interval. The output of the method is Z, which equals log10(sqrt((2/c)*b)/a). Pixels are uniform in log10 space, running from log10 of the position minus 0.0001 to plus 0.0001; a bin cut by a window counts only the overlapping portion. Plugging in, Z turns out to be -1.17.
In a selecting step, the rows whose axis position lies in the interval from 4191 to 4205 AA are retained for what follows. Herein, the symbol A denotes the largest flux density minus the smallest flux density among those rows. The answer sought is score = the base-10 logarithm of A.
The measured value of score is 0.83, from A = 6.7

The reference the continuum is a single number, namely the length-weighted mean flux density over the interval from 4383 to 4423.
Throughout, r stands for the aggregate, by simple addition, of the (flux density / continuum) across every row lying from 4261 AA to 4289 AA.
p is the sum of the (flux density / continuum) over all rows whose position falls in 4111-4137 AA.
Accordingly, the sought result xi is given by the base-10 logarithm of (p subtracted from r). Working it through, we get -0.4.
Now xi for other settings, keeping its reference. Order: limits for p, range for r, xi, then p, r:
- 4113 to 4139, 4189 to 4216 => 0.0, 11.2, 12.08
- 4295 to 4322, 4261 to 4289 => 0.0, 10.7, 11.66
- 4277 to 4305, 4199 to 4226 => 0.2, 10.3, 11.76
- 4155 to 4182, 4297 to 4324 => -1.2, 10.6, 10.65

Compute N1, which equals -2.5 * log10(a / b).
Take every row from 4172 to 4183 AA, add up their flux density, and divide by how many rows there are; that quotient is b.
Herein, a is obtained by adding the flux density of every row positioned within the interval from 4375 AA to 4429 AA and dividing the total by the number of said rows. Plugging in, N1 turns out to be -0.4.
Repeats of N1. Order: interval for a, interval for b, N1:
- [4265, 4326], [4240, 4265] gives 0.1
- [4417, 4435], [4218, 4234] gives -0.3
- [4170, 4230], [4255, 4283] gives 0.1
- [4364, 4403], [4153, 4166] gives -0.2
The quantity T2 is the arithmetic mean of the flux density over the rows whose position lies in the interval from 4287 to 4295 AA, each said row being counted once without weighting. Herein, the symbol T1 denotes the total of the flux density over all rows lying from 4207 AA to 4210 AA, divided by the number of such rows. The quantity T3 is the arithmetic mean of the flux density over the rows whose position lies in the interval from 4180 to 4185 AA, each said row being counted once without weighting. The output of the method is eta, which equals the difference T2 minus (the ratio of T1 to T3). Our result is 16.6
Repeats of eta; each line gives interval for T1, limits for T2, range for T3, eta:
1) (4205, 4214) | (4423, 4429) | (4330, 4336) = 25.2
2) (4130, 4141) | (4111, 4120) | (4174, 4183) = 20.2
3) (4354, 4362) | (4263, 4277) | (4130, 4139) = 20.8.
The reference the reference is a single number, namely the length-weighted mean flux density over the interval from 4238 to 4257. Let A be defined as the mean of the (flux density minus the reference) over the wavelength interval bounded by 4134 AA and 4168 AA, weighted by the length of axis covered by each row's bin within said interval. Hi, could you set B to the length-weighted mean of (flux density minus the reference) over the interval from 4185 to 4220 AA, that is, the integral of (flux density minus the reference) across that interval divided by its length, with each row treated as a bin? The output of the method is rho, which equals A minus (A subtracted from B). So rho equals -3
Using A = -1.5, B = 0.1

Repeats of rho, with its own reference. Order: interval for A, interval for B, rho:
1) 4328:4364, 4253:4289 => 4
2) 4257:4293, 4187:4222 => -2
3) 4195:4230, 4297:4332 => 0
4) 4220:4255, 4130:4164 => 0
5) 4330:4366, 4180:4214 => 4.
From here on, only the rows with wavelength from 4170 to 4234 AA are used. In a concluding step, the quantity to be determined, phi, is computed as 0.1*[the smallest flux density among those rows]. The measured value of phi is 1.4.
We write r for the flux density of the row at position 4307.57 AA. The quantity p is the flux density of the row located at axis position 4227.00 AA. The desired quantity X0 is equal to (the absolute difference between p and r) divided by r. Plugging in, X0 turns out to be 0.06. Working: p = 14.6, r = 15.6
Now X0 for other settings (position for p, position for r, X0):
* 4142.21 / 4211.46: 0.35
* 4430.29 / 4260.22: 0.18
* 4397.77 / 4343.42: 0.63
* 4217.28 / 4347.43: 0.23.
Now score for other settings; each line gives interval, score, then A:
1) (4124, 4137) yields 0.90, 8.0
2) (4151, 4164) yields 0.92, 8.3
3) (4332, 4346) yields 0.92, 8.4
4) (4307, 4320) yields 1.03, 10.8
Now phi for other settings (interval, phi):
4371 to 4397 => 1.7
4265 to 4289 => 1.4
